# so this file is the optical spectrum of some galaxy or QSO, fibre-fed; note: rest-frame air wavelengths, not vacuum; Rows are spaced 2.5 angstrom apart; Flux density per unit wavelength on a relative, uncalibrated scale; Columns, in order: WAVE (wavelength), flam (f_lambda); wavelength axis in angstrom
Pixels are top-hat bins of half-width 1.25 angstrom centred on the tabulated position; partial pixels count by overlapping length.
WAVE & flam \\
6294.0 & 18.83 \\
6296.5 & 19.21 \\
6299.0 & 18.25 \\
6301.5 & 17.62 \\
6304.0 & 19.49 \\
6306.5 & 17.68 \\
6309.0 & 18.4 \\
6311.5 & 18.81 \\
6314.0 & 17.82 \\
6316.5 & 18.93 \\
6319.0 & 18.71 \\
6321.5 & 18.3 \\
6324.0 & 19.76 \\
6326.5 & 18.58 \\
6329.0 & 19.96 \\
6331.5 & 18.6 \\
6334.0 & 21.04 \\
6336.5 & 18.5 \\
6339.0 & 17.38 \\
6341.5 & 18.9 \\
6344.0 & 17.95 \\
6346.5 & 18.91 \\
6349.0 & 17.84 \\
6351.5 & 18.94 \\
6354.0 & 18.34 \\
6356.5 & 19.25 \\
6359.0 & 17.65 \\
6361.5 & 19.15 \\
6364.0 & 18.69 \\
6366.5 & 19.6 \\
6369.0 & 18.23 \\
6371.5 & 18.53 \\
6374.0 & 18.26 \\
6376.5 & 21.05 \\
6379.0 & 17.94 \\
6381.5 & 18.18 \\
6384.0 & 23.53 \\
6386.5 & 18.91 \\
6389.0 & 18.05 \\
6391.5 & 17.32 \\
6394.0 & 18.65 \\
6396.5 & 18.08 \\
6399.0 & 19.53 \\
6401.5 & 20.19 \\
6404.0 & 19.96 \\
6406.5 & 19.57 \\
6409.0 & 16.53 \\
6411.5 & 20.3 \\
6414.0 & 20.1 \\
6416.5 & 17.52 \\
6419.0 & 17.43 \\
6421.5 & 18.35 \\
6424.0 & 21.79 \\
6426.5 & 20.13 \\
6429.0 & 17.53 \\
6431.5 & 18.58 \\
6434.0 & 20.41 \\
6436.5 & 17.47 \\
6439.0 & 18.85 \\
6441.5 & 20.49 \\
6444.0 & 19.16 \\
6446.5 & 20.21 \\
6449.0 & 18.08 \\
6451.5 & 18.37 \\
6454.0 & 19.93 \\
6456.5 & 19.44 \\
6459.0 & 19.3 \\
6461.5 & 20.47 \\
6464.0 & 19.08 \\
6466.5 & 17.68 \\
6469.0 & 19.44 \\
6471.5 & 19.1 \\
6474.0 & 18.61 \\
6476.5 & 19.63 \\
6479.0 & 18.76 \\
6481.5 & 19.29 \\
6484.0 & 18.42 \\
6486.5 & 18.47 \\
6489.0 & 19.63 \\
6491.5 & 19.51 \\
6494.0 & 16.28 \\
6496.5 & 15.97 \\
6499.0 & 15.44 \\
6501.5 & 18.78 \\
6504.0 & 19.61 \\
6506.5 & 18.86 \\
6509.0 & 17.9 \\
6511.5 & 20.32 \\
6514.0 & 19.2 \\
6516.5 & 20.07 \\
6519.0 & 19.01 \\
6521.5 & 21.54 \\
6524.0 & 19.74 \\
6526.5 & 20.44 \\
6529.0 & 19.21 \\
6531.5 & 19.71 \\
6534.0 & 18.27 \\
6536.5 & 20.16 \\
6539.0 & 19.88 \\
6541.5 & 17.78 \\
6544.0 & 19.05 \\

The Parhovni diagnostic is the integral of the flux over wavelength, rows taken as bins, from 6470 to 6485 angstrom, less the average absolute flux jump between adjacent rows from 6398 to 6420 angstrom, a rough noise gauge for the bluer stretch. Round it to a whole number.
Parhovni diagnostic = 283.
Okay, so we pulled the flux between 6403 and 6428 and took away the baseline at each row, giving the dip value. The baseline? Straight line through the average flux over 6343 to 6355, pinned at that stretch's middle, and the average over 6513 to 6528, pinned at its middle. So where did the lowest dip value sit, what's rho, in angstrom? 6409.0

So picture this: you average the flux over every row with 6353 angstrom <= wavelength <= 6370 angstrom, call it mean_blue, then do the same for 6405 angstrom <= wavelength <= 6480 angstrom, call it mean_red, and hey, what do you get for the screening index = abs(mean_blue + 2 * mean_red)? 56.9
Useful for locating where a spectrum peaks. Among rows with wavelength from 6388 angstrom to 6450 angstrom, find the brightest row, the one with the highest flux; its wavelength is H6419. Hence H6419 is 6424.0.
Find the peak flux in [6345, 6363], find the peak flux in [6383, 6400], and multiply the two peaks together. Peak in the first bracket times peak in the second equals 453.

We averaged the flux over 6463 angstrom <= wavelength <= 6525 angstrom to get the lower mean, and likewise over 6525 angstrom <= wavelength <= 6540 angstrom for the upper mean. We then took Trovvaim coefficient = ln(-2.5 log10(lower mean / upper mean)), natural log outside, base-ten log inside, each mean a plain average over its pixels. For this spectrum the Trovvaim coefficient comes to -3.10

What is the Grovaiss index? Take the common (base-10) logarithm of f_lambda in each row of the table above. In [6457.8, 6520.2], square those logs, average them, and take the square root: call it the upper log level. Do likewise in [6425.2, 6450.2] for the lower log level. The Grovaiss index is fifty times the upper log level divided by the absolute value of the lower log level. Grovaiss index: 49.7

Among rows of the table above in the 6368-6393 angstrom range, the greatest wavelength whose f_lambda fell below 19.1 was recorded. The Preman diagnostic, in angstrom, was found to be 6391.5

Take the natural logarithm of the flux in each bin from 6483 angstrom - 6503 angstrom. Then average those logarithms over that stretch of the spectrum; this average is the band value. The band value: 2.88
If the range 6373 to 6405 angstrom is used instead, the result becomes 2.95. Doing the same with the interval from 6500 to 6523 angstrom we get 2.97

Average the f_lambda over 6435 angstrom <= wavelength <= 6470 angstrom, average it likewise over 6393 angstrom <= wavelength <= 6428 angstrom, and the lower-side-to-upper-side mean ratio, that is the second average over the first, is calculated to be 1.00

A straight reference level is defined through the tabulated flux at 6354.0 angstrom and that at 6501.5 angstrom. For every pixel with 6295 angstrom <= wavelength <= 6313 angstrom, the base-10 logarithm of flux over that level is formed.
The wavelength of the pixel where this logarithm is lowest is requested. 6301.5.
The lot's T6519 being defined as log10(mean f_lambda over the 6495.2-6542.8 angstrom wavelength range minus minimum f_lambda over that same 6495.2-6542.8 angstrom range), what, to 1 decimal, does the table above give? 0.6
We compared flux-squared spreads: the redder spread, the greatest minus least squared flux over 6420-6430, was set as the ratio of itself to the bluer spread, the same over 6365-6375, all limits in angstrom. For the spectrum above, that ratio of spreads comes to 3.2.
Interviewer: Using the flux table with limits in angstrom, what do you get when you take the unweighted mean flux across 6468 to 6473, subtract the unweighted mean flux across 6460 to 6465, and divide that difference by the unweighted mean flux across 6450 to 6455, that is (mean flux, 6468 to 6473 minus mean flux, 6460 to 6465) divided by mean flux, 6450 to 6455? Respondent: -0.03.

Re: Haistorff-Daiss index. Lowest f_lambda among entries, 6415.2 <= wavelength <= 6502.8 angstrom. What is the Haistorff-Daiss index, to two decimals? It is 15.44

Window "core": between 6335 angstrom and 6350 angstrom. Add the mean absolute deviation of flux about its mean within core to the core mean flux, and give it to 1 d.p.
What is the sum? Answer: 18.8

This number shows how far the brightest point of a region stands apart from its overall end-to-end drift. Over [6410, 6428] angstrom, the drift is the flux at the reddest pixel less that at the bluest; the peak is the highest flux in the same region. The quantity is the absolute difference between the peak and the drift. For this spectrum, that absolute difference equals 22.0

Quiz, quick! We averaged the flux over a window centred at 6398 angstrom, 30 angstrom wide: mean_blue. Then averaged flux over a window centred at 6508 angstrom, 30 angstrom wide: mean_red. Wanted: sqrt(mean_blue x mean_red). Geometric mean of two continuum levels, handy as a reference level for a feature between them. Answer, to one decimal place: 18.9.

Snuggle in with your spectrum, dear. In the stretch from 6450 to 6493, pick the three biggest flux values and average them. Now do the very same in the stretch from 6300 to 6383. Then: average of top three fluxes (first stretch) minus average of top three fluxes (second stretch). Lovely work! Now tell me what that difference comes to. -0.7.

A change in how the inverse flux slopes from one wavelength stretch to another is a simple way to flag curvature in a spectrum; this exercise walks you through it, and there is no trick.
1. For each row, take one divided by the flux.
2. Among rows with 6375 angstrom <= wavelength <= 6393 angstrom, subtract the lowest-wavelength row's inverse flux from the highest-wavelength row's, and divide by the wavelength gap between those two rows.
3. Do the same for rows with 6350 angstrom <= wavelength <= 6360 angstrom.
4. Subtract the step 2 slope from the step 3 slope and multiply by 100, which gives -0.017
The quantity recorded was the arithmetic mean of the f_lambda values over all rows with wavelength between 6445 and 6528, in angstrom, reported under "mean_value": 19.0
